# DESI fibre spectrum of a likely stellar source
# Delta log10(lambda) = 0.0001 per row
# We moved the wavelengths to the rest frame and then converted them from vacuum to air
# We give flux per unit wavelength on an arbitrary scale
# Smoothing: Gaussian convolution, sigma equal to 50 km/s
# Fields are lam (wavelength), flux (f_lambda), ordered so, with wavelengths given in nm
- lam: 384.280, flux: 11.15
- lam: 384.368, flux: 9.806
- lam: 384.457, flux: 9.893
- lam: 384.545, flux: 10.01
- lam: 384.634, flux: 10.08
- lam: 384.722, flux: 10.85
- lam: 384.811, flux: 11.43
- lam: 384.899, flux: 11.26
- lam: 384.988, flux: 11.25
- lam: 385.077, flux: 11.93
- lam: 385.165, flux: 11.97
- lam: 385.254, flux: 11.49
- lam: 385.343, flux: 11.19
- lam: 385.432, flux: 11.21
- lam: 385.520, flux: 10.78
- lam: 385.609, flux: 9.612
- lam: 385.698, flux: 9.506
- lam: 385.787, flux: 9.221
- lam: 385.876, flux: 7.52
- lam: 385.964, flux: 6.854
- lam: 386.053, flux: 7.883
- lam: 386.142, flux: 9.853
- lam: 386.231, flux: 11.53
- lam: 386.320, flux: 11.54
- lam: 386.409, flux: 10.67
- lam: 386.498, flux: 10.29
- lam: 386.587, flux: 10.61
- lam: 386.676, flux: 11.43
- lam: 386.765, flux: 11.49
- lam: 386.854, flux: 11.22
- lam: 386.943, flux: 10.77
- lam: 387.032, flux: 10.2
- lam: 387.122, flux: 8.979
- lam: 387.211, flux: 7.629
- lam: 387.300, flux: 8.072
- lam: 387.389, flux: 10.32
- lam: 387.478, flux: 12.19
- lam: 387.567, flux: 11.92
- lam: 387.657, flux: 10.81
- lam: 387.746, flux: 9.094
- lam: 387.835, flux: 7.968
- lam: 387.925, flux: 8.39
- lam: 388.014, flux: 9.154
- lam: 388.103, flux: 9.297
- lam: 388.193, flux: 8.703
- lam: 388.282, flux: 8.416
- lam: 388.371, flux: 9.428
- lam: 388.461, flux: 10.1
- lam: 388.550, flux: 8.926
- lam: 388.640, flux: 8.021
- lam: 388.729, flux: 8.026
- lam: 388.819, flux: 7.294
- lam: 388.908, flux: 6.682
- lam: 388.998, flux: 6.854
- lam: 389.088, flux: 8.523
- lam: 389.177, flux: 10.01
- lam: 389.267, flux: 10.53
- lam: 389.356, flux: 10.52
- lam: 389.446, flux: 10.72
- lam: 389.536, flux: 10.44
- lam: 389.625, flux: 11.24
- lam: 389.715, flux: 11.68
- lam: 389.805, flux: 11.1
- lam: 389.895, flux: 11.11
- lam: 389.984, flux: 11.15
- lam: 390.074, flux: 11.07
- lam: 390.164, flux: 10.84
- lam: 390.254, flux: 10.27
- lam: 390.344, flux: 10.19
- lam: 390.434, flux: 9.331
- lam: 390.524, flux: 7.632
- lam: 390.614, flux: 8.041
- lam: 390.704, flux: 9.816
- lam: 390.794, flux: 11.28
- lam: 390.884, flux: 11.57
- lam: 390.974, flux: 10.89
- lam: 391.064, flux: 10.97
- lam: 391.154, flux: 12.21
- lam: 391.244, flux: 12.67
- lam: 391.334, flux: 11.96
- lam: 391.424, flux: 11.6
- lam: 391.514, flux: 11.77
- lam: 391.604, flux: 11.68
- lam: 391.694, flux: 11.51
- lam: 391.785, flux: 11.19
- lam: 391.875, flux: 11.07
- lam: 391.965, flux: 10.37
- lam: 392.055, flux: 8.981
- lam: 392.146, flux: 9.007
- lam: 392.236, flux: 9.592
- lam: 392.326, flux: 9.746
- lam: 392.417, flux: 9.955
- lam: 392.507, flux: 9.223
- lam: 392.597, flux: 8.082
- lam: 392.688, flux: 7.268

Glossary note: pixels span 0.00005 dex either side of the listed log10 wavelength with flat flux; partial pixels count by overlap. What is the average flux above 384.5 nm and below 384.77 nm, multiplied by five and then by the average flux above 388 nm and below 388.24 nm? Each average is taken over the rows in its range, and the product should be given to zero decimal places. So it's 467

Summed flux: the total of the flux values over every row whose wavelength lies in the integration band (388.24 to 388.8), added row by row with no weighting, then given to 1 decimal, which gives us 52.9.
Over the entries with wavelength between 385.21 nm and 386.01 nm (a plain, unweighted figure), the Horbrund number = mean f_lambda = 9.7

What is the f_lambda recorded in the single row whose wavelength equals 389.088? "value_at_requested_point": 8.523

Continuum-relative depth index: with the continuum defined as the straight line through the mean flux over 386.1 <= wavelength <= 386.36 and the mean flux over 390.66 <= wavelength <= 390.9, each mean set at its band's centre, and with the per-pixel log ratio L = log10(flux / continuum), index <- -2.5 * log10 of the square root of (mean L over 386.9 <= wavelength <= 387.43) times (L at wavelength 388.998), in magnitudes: 2.3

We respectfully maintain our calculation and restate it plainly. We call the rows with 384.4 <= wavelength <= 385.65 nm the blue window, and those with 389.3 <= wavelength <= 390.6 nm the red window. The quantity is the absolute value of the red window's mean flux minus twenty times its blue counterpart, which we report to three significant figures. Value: 208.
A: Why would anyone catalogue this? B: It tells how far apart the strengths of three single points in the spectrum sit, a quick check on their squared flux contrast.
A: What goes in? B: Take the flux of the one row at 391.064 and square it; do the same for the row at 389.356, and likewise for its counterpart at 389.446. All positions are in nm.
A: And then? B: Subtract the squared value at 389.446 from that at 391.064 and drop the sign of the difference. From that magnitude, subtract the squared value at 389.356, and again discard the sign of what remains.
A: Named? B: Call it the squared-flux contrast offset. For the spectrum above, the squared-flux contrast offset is 105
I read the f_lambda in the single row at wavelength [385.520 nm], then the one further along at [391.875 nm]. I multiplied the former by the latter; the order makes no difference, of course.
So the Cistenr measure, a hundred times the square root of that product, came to 1092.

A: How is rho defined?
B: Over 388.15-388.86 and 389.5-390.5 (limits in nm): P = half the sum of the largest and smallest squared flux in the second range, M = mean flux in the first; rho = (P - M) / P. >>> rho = 0.923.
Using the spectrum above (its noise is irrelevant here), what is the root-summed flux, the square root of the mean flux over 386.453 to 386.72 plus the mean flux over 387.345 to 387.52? 4.69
